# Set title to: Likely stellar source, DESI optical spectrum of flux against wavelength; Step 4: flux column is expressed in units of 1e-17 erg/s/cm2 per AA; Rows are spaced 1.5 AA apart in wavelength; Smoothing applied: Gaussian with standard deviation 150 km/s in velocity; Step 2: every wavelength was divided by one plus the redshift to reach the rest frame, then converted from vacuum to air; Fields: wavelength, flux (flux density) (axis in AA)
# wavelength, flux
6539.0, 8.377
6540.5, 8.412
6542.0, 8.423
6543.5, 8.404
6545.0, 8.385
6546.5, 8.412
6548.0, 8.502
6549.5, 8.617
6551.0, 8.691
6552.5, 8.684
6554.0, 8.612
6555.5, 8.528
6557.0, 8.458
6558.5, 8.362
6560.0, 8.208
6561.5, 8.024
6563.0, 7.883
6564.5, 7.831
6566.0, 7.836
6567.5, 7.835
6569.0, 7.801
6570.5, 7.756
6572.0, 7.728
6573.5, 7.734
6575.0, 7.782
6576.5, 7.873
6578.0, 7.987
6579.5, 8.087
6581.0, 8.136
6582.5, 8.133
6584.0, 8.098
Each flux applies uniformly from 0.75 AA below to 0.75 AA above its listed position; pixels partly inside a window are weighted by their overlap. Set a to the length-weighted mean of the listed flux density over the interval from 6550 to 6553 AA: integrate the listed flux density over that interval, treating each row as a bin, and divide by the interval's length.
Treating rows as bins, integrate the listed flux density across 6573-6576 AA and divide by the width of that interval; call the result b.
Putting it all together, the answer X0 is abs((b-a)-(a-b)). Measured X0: 1.82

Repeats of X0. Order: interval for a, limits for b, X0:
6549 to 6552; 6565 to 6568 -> 1.65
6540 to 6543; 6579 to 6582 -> 0.60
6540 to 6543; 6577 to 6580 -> 0.80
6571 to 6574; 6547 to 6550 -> 1.62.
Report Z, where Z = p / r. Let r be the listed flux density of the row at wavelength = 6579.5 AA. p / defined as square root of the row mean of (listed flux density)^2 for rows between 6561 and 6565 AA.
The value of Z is 0.98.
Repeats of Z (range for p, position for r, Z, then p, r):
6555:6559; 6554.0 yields 0.98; 8.45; 8.612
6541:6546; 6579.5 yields 1.04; 8.40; 8.087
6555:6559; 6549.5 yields 0.98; 8.45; 8.617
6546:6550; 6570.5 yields 1.10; 8.51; 7.756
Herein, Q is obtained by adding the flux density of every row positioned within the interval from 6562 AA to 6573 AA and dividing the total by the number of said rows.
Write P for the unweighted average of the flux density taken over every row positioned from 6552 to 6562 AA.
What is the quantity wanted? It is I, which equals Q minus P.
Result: -0.6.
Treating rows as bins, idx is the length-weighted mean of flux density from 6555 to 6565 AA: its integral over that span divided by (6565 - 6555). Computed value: 8.2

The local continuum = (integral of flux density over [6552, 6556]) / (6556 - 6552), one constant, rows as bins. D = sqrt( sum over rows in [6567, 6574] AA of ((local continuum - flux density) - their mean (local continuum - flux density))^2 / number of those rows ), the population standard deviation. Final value 0.04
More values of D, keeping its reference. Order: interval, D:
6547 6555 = 0.07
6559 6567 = 0.14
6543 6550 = 0.09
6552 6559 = 0.11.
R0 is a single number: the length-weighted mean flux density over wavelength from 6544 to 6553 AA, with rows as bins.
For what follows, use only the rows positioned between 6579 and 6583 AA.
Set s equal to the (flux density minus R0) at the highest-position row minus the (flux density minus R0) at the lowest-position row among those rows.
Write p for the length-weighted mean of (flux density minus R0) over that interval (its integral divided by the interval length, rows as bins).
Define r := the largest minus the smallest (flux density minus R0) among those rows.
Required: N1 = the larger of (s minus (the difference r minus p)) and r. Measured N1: 0.05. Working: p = -0.42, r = 0.05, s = 0.05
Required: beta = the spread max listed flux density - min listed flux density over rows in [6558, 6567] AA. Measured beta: 0.53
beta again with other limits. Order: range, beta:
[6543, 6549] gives 0.12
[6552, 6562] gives 0.66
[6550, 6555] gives 0.08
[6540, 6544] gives 0.02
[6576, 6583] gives 0.26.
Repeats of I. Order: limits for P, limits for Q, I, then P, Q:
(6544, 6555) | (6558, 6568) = -0.6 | 8.56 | 8.00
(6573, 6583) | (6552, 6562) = 0.4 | 7.96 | 8.41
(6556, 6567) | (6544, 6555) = 0.5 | 8.09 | 8.56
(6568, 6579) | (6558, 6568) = 0.2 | 7.81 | 8.00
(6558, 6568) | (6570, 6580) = -0.1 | 8.00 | 7.85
